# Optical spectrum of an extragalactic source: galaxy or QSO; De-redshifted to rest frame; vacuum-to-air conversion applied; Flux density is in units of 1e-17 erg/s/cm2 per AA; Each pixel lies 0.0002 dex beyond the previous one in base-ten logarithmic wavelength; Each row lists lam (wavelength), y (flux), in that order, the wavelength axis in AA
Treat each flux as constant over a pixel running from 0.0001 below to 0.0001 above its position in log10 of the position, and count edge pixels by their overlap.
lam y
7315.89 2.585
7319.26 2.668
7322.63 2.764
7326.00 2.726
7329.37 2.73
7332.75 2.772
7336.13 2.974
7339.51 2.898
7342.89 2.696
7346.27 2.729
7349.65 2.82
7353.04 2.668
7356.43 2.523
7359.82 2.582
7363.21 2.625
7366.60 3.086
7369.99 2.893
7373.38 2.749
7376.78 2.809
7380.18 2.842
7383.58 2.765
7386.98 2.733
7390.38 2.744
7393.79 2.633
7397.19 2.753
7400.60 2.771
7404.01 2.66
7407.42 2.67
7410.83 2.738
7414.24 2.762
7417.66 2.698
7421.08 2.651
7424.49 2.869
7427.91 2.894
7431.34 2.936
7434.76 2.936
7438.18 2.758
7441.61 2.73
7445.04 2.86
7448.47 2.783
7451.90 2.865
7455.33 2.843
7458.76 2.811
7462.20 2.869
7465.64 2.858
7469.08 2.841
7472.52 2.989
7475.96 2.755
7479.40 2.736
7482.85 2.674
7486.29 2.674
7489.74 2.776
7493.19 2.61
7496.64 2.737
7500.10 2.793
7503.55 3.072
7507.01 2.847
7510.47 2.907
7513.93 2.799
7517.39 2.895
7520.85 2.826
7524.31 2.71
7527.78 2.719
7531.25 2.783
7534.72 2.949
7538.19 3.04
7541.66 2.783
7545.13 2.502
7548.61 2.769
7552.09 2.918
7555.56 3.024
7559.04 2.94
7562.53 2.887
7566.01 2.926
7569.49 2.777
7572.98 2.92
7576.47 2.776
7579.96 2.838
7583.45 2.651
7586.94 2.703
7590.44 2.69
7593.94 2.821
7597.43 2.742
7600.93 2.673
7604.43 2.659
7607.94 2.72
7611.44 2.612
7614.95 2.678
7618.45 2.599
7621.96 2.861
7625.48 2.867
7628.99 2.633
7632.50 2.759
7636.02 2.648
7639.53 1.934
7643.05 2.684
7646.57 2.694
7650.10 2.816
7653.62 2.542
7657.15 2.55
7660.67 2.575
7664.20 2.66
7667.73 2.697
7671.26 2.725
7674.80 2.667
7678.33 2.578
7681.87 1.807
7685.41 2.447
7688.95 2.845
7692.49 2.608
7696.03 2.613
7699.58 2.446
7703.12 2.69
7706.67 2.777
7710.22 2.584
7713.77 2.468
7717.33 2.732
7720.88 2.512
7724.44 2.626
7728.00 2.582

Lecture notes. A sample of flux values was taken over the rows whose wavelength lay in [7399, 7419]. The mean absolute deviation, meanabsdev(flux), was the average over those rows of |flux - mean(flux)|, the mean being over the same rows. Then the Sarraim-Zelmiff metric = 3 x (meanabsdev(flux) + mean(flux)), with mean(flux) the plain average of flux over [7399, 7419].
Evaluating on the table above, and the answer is 8.27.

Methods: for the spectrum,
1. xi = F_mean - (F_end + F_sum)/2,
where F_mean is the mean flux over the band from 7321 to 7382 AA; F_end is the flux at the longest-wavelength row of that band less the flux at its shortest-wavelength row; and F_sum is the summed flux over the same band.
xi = -22.2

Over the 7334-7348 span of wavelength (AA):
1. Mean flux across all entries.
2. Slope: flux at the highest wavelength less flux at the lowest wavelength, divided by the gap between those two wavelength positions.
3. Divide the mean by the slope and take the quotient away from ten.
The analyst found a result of 127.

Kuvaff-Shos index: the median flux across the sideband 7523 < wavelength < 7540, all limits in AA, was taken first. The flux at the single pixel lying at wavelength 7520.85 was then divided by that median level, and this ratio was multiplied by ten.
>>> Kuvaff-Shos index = 10.2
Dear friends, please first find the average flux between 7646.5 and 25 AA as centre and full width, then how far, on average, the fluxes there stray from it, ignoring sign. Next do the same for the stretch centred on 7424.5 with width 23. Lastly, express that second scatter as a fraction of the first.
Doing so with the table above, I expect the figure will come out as 0.56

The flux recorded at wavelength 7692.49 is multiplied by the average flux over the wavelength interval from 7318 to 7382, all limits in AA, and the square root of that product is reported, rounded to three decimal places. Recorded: 2.686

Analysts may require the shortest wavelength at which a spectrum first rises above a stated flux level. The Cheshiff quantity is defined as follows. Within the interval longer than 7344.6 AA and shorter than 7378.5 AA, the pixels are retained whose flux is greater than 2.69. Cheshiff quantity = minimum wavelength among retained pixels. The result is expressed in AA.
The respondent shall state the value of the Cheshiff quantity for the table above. 7346.27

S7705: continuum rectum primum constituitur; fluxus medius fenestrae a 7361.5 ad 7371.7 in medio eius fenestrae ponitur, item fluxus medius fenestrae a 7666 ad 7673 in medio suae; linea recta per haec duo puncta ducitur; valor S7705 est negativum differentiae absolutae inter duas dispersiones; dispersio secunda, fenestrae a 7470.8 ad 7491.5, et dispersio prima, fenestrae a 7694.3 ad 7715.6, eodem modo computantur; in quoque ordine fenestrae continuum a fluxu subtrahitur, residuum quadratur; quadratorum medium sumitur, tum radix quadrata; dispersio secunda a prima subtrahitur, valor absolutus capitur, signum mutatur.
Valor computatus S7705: -0.038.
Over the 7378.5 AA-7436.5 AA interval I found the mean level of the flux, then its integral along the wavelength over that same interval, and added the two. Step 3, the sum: 163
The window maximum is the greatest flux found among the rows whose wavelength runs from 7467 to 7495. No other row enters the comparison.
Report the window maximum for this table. 2.989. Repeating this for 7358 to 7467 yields 3.086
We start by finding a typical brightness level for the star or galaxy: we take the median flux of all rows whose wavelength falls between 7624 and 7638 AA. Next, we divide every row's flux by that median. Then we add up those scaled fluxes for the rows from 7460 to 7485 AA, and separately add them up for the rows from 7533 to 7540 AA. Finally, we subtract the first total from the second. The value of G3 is -5.1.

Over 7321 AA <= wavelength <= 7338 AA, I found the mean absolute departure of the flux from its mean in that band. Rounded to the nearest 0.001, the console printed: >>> 0.072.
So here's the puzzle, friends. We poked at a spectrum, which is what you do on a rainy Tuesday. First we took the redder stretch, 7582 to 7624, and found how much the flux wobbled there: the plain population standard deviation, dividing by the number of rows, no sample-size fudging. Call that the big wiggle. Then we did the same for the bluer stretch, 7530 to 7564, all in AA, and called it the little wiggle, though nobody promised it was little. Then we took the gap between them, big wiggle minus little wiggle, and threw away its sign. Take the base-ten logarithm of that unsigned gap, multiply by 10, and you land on -11.2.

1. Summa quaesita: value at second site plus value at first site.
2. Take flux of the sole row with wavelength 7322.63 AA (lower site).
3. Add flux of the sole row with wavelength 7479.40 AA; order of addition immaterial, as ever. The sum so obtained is 5.50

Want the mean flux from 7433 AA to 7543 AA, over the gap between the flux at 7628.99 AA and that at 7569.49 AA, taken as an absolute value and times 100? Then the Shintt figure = 1958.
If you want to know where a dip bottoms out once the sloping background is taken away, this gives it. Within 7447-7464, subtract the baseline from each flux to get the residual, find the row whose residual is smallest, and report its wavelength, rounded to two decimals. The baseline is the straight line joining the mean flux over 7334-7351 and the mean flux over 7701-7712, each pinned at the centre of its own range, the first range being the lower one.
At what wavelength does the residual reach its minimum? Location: 7448.47 AA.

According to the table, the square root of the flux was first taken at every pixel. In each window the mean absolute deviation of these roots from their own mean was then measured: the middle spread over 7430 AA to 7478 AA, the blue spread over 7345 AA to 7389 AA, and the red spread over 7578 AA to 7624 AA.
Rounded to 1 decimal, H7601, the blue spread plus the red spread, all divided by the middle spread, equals 3.1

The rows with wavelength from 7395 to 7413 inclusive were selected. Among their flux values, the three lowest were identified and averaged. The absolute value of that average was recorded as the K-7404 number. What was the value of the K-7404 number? 2.69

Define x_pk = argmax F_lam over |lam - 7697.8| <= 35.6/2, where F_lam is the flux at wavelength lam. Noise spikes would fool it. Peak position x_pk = 7688.95 AA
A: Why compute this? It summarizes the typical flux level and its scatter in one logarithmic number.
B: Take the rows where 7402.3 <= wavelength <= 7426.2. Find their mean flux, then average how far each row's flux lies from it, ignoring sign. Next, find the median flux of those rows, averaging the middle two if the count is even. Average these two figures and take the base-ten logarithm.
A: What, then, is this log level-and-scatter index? 0.139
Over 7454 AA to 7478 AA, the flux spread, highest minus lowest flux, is 0.2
